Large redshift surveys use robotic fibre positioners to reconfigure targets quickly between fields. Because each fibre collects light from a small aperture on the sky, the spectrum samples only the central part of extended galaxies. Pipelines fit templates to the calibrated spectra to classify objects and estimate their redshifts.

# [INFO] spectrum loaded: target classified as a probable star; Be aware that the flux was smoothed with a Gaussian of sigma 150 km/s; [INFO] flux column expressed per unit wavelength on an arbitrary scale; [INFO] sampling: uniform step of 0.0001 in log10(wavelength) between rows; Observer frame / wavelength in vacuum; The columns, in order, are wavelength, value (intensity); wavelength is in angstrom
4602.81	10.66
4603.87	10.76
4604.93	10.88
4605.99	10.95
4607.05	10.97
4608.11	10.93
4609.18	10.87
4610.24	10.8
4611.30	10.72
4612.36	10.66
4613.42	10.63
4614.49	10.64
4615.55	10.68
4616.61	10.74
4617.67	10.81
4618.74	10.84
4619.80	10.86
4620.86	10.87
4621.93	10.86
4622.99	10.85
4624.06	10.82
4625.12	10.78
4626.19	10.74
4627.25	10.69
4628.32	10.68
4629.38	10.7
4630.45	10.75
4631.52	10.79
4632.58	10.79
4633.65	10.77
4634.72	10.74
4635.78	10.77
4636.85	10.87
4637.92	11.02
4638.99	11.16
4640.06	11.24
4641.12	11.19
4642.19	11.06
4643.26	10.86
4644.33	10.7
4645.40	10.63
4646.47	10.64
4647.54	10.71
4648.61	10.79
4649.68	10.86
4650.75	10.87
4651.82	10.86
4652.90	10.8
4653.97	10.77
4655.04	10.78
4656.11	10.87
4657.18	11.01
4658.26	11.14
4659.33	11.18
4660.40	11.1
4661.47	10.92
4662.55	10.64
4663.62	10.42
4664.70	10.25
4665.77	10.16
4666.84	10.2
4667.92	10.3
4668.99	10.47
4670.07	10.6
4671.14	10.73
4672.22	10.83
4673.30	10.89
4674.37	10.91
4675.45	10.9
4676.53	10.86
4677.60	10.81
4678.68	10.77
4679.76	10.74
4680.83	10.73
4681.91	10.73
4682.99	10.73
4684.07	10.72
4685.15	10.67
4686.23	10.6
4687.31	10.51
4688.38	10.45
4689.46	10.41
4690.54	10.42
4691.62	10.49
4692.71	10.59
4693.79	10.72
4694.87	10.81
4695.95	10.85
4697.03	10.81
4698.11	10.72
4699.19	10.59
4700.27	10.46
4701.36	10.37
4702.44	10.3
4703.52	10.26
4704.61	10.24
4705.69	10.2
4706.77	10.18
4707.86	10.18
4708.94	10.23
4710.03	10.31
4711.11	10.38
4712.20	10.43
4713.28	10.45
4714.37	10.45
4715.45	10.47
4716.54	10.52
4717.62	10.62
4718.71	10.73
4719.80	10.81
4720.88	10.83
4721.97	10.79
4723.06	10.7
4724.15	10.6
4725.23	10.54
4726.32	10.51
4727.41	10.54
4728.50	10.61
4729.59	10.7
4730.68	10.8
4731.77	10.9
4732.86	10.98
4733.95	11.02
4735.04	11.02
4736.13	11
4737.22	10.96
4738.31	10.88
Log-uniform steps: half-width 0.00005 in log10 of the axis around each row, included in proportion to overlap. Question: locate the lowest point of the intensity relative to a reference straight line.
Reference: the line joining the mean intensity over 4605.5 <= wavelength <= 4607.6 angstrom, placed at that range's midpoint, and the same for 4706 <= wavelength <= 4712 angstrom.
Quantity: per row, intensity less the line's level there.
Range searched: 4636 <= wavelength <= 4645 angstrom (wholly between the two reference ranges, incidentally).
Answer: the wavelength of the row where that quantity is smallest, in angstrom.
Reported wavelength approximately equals 4644.33 angstrom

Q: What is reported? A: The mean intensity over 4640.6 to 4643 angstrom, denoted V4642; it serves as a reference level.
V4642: 11.1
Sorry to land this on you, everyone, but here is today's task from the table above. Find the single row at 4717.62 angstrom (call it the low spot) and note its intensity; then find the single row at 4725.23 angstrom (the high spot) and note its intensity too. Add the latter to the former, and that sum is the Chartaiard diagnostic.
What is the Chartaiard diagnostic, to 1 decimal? 21.2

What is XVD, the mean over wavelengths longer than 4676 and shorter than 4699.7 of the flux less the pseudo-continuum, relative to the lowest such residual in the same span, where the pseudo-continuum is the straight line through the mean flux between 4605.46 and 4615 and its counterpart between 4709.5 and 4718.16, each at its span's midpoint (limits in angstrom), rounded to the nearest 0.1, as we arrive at -1.0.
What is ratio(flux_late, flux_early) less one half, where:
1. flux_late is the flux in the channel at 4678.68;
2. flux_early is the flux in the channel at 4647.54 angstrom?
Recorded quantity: 0.506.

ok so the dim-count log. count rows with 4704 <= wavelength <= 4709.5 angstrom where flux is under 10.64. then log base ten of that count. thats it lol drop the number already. 0.70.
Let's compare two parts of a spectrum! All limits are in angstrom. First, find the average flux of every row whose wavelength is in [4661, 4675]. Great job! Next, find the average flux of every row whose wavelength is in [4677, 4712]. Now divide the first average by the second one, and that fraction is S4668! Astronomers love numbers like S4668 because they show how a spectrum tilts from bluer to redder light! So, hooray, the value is 1.00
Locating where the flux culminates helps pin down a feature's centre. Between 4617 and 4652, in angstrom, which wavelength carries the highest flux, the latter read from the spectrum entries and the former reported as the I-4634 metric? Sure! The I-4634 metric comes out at 4640.06 angstrom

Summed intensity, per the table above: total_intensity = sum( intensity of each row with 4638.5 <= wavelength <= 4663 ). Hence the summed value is 251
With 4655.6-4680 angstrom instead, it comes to 247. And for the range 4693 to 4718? 241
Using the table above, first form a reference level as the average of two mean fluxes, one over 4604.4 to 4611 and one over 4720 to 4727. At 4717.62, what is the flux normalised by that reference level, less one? -0.015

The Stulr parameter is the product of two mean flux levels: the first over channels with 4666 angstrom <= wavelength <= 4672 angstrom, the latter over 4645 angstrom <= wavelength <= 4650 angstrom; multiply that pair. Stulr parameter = 112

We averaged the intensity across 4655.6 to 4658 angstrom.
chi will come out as 10.94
